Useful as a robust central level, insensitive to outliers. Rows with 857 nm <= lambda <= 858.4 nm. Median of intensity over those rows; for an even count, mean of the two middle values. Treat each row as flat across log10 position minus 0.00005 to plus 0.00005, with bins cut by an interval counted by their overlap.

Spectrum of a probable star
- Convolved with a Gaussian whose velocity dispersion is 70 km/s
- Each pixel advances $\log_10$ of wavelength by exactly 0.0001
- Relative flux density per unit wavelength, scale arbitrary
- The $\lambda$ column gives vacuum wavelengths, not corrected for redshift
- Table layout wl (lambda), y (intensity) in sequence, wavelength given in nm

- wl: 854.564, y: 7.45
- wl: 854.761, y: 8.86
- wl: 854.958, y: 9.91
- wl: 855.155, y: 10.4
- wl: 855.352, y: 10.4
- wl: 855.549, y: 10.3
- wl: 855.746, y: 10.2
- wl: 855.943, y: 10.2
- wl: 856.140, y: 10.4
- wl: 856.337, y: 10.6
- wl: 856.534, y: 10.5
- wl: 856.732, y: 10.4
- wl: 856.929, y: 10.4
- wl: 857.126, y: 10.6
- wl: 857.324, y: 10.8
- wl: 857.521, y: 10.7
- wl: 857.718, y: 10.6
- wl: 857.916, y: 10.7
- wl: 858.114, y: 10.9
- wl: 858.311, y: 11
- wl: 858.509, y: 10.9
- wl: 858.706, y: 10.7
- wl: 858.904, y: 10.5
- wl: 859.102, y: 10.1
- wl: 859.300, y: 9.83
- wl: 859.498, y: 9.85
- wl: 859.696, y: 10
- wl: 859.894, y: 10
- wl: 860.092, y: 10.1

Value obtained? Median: 10.7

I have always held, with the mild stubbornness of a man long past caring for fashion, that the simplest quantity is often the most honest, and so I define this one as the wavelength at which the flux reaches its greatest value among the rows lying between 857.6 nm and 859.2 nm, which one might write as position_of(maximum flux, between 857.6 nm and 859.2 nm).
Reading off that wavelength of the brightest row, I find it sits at 858.311 nm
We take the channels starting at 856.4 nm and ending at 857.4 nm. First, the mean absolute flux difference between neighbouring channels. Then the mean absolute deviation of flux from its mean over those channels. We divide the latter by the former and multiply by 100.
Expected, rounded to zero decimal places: 102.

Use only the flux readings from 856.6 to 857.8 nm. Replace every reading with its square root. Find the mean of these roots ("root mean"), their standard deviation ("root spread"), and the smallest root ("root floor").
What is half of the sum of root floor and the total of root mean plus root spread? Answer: 3.25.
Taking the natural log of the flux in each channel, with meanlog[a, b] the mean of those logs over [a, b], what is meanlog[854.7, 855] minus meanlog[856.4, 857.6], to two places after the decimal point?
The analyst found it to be -0.12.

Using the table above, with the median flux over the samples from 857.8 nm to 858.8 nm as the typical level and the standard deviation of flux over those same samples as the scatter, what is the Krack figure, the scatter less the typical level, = -10.8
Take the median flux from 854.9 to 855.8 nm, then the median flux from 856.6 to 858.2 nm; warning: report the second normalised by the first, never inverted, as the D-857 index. 1.03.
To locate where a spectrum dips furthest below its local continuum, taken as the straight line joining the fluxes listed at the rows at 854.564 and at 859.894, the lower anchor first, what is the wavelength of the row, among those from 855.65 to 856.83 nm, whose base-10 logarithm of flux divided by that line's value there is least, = 856.732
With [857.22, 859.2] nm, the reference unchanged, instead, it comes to 859.102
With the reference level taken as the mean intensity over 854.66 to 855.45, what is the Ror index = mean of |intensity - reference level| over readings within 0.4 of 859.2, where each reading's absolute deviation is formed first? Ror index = 0.23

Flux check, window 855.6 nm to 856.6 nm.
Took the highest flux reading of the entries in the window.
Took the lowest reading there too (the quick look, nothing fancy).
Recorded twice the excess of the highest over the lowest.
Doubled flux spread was 0.80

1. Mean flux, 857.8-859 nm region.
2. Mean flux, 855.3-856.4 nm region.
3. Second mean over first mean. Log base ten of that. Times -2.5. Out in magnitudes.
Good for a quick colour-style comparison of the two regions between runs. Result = 0.045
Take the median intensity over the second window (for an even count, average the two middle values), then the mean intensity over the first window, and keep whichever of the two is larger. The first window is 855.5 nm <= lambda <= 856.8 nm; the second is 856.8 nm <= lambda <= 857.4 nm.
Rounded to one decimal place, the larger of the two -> 10.6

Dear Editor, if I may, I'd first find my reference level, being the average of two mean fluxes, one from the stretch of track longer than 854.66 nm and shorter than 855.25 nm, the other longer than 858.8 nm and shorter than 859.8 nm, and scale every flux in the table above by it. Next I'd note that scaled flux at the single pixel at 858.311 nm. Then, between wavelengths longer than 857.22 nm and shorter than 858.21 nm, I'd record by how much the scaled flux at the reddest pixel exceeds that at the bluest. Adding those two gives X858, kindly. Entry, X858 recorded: 1.12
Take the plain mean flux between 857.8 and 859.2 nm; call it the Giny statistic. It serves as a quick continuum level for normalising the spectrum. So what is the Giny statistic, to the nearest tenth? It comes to 10.7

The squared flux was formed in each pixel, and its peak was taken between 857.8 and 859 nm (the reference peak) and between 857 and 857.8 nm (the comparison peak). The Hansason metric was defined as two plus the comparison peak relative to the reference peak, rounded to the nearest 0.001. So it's 2.964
